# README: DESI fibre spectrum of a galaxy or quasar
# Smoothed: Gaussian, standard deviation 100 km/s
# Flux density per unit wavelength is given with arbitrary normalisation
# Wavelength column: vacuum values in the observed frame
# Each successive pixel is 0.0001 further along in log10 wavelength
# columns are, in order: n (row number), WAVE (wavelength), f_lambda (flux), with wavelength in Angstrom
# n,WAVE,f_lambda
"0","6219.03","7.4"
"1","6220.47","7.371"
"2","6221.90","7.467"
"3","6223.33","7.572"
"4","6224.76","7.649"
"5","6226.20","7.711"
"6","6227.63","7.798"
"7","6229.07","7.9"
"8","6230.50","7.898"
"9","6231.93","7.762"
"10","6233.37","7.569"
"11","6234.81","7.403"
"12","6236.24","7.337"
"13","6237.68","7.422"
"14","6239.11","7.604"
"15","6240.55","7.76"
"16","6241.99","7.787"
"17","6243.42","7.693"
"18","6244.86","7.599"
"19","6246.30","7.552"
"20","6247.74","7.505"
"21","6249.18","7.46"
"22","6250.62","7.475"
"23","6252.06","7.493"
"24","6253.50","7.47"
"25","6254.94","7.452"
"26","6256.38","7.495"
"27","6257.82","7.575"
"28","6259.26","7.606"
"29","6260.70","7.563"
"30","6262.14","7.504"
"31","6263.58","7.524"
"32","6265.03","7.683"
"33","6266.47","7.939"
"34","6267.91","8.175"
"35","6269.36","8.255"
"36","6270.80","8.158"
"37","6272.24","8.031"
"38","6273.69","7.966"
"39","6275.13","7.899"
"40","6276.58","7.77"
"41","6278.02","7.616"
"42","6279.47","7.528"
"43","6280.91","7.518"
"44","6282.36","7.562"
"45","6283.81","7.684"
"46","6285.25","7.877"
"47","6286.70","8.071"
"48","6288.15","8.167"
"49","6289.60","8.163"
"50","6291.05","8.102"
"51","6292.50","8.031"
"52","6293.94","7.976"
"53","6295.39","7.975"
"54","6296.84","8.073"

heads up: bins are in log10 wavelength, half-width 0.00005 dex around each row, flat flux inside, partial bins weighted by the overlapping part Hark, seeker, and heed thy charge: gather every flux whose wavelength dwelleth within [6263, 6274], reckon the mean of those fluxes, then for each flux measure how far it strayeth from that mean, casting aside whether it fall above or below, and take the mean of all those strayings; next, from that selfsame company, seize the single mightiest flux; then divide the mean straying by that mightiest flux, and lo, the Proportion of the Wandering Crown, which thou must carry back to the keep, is 0.023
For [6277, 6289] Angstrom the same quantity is 0.026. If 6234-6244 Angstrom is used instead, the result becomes 0.020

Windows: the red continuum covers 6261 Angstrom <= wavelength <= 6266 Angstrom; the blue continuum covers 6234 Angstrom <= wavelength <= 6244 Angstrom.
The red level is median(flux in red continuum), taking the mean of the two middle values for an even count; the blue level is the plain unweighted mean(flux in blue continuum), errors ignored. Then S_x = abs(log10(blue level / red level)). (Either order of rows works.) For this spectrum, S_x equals 0.003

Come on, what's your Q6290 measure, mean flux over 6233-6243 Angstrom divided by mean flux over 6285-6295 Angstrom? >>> 0.938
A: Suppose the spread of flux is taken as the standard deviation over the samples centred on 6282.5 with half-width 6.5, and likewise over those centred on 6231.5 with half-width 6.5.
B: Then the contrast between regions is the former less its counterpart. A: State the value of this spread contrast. 0.02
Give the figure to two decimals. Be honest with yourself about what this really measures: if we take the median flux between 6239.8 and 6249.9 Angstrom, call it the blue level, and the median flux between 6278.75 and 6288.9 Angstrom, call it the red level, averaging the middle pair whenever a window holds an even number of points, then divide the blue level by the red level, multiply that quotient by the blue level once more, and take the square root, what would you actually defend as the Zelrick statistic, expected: 2.74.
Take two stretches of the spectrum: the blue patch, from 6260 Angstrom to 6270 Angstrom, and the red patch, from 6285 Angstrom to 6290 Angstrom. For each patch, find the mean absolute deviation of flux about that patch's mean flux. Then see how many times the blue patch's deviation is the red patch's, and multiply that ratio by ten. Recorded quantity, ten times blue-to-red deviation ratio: 28.2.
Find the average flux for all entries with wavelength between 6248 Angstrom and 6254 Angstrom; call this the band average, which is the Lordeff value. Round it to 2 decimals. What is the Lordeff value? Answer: 7.47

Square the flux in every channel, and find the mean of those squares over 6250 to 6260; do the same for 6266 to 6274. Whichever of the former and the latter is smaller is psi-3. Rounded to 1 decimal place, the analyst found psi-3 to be 56.4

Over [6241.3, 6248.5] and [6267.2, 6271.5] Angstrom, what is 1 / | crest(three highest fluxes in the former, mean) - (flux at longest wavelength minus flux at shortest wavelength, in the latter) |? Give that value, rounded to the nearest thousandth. 0.130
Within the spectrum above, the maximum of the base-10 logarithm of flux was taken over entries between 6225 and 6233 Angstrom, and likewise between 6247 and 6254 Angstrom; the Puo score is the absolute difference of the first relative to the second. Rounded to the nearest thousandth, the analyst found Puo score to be 0.022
